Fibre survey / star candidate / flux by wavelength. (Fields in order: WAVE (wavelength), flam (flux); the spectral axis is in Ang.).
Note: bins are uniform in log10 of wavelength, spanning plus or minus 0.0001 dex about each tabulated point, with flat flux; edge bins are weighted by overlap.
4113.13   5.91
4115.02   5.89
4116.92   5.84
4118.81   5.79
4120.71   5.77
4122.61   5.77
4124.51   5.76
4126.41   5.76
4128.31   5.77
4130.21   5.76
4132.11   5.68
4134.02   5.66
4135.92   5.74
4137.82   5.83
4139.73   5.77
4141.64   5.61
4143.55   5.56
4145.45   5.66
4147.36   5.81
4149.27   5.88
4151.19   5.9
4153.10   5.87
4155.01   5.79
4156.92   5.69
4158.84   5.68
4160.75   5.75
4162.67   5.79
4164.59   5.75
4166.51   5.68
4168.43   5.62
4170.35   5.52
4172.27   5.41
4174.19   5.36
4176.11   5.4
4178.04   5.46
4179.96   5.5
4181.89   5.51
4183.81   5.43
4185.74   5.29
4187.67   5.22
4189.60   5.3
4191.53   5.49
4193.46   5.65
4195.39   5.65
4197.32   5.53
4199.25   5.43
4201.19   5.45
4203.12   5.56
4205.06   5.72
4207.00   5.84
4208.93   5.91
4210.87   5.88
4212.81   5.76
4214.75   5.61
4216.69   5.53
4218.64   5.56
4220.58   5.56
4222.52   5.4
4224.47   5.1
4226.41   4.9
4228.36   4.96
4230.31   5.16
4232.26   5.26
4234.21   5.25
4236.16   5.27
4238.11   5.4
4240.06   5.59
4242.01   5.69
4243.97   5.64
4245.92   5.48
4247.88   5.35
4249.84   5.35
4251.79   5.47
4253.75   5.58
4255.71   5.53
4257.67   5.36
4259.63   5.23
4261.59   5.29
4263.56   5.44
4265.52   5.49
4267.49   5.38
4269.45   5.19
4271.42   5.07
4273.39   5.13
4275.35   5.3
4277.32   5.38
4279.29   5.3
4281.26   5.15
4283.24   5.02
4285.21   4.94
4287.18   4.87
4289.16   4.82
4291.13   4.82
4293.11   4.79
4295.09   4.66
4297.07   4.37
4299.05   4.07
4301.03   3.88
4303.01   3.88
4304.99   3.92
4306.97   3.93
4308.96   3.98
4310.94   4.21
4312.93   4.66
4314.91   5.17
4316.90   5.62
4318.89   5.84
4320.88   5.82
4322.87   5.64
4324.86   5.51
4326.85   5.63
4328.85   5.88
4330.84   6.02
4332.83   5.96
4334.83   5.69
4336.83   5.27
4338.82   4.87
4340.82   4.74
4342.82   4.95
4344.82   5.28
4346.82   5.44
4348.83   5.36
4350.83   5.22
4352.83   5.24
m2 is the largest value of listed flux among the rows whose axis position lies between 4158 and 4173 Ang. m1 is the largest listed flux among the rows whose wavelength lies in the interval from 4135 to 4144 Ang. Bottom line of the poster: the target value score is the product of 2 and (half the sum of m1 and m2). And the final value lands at 11.6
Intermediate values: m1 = 5.83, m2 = 5.79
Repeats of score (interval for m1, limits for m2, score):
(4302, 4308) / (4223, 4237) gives 9.2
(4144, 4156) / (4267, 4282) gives 11.3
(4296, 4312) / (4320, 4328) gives 10.2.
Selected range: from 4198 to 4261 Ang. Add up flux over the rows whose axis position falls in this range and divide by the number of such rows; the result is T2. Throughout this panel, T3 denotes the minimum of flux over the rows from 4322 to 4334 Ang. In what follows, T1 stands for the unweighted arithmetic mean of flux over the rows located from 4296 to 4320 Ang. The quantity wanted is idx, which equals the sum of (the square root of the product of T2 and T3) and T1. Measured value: 9.9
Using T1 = 4.5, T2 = 5.46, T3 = 5.51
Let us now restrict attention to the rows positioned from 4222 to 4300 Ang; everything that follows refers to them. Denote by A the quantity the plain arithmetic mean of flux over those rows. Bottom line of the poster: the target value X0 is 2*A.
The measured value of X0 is 10.4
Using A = 5.2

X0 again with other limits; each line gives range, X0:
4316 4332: 11.5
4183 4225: 11.1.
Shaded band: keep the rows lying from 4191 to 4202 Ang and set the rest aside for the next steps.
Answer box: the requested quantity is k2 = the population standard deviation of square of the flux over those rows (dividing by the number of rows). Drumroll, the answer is 1.0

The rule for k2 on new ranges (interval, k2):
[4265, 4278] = 1.5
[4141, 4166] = 1.2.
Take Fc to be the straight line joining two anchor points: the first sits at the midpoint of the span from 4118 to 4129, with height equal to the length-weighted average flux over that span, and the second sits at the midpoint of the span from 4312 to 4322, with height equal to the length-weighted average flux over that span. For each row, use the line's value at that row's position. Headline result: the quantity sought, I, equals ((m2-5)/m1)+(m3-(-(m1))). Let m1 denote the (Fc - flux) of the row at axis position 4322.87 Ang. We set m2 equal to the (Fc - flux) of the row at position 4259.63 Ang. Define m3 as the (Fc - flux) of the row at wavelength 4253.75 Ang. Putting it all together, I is 21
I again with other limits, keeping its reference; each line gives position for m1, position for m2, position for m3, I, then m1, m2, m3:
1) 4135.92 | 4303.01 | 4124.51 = -625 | 0.01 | 1.58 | 0.0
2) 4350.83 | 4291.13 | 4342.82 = -28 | 0.15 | 0.66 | 0.4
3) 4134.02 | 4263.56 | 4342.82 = -55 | 0.09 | 0.08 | 0.4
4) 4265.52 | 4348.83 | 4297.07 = -163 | 0.03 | 0.02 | 1.1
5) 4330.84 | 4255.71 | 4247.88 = 8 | -0.61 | 0.01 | 0.2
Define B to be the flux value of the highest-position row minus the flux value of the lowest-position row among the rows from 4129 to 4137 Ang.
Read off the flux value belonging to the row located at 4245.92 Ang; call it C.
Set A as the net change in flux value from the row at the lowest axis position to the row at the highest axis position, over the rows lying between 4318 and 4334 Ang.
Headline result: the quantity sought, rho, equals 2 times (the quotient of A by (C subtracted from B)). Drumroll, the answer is -0.04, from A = 0.12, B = -0.02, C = 5.48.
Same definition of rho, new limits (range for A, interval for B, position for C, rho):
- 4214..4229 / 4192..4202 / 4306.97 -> 0.31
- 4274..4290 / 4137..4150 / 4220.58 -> 0.17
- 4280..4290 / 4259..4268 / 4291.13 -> 0.14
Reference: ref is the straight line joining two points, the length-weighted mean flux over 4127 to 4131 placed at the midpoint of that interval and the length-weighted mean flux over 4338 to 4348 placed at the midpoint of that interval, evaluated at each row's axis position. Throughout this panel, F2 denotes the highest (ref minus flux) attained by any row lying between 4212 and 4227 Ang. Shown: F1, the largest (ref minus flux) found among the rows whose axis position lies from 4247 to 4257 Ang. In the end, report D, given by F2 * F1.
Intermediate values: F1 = 0.03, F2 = 0.55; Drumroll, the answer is 0.01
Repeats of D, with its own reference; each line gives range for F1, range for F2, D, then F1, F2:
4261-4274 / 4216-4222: -0.01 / 0.23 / -0.05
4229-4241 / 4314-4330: 0.00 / 0.27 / -0.02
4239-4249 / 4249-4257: 0.00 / 0.03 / 0.02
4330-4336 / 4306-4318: -0.75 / -0.60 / 1.25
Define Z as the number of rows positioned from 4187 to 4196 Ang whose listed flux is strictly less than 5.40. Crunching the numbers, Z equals 2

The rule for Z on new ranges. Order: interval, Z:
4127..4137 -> 0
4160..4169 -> 0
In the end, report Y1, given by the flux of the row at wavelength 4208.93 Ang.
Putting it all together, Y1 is 5.91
